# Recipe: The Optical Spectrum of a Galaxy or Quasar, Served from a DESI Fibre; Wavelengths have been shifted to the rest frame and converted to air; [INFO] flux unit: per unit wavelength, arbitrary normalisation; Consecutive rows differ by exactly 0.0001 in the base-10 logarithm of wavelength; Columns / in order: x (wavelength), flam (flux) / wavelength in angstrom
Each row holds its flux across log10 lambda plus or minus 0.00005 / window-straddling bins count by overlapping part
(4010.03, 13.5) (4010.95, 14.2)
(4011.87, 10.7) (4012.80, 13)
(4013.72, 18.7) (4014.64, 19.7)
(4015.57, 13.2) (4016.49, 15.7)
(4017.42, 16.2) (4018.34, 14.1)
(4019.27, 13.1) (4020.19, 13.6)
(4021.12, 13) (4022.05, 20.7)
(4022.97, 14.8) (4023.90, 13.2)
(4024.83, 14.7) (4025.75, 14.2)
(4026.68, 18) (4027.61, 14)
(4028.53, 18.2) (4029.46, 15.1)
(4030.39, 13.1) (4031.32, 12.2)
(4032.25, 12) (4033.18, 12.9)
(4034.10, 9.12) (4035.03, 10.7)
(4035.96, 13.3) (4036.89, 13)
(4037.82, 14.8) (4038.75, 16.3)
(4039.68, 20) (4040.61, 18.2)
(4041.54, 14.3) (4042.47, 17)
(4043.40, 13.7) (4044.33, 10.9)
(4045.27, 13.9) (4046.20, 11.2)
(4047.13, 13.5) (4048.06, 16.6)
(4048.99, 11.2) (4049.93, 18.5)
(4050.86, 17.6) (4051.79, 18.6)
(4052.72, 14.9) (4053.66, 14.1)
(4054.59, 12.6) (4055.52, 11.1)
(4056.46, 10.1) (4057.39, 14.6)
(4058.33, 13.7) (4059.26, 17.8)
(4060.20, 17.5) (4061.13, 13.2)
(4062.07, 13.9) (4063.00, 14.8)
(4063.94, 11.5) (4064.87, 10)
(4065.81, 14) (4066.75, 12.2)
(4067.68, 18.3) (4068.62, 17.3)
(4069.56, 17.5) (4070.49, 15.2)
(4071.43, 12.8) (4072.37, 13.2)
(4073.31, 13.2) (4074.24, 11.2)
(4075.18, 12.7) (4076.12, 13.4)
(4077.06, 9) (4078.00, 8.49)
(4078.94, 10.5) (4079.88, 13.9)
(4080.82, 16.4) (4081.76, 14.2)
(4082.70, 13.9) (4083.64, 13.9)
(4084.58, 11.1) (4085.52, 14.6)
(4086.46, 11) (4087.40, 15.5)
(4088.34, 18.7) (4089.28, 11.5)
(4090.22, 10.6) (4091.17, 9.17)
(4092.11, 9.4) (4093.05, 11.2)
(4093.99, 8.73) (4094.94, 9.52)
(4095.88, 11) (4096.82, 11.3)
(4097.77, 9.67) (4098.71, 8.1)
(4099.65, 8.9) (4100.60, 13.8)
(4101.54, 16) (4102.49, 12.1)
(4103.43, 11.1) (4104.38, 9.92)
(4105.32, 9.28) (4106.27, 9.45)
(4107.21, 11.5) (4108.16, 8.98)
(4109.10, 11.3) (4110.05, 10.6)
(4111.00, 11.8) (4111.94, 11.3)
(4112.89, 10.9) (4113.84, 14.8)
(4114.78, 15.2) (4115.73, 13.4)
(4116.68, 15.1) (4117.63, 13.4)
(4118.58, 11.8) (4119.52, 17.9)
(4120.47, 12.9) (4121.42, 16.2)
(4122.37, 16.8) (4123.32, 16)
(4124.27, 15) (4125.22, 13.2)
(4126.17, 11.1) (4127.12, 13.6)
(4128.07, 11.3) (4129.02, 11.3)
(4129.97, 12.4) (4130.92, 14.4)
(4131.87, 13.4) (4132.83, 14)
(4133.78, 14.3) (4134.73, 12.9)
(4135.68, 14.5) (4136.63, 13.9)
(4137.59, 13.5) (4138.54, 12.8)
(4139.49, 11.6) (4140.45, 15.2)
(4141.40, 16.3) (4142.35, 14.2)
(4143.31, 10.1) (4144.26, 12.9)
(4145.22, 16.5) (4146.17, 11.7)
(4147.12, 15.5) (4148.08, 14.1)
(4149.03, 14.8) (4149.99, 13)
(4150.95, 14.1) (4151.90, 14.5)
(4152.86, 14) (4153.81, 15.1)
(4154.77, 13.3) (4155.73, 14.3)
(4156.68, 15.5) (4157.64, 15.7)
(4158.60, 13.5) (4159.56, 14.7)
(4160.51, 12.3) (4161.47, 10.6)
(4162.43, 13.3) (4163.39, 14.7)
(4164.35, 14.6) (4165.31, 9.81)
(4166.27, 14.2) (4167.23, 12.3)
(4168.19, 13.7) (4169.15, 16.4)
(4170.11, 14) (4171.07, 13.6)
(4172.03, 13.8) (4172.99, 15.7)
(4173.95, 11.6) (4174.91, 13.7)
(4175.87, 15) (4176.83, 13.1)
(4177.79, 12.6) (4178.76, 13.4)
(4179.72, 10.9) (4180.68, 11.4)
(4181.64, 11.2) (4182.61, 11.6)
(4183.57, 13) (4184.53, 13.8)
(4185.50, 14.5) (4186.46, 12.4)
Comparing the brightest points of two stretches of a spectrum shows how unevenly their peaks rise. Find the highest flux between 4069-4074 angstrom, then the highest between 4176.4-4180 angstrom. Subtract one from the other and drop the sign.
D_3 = 4.1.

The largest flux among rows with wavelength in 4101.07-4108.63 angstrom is 16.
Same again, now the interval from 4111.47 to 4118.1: 15.2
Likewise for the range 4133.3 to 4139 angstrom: 14.5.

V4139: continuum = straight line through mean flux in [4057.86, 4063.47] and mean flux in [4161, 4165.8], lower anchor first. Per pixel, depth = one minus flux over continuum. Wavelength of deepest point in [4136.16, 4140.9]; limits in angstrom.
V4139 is 4139.49 angstrom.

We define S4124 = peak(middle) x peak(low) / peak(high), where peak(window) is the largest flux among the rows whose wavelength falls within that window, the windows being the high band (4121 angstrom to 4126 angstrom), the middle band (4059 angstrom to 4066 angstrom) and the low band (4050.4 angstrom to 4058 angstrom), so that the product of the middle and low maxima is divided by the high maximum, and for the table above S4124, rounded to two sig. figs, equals 20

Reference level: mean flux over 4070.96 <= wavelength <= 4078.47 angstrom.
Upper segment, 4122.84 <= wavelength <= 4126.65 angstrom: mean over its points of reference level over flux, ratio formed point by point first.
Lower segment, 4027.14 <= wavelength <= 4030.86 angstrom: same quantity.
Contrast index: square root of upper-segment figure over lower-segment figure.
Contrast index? 1.05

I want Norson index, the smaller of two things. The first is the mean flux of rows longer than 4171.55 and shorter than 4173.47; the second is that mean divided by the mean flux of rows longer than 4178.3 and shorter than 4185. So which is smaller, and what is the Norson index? 1.21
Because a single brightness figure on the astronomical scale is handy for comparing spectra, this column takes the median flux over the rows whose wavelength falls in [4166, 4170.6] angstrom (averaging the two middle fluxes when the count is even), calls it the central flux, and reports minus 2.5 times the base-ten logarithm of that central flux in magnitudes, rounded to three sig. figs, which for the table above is -2.87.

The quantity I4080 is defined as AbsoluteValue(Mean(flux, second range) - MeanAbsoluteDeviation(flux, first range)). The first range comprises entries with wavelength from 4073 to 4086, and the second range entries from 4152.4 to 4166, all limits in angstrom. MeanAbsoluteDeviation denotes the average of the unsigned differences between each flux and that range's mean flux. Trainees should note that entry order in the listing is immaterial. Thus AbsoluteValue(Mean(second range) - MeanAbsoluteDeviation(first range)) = 11.9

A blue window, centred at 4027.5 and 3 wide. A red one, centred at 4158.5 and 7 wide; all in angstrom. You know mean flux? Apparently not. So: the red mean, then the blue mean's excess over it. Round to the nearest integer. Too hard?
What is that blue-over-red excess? 3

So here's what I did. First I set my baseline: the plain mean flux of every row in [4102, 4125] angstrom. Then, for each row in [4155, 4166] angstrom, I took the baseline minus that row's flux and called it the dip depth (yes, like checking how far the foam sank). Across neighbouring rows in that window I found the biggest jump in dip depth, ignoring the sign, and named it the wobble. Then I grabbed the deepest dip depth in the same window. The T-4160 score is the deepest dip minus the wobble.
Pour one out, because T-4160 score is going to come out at -2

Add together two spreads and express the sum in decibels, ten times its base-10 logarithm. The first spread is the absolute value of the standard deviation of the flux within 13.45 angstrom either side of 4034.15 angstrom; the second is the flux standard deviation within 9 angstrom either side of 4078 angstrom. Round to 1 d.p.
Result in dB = 7.0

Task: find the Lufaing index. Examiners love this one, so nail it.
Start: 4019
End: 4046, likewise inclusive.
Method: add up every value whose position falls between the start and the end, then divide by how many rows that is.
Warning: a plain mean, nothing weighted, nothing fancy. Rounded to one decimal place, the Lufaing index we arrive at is 14.4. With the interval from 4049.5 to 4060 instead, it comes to 14.9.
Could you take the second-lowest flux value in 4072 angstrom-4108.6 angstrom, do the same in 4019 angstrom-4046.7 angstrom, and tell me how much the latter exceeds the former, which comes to 2.2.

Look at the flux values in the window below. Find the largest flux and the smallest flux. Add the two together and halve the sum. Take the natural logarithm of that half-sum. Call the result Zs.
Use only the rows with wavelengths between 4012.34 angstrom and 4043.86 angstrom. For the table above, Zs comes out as 2.70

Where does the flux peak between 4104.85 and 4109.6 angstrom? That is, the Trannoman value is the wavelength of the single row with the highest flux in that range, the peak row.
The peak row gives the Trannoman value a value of 4107.21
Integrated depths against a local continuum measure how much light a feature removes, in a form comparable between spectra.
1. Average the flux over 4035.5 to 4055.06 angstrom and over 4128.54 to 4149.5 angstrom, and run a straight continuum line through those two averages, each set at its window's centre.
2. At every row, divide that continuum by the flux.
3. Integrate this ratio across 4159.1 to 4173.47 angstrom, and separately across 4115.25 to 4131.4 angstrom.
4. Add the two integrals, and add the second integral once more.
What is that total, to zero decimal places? 47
